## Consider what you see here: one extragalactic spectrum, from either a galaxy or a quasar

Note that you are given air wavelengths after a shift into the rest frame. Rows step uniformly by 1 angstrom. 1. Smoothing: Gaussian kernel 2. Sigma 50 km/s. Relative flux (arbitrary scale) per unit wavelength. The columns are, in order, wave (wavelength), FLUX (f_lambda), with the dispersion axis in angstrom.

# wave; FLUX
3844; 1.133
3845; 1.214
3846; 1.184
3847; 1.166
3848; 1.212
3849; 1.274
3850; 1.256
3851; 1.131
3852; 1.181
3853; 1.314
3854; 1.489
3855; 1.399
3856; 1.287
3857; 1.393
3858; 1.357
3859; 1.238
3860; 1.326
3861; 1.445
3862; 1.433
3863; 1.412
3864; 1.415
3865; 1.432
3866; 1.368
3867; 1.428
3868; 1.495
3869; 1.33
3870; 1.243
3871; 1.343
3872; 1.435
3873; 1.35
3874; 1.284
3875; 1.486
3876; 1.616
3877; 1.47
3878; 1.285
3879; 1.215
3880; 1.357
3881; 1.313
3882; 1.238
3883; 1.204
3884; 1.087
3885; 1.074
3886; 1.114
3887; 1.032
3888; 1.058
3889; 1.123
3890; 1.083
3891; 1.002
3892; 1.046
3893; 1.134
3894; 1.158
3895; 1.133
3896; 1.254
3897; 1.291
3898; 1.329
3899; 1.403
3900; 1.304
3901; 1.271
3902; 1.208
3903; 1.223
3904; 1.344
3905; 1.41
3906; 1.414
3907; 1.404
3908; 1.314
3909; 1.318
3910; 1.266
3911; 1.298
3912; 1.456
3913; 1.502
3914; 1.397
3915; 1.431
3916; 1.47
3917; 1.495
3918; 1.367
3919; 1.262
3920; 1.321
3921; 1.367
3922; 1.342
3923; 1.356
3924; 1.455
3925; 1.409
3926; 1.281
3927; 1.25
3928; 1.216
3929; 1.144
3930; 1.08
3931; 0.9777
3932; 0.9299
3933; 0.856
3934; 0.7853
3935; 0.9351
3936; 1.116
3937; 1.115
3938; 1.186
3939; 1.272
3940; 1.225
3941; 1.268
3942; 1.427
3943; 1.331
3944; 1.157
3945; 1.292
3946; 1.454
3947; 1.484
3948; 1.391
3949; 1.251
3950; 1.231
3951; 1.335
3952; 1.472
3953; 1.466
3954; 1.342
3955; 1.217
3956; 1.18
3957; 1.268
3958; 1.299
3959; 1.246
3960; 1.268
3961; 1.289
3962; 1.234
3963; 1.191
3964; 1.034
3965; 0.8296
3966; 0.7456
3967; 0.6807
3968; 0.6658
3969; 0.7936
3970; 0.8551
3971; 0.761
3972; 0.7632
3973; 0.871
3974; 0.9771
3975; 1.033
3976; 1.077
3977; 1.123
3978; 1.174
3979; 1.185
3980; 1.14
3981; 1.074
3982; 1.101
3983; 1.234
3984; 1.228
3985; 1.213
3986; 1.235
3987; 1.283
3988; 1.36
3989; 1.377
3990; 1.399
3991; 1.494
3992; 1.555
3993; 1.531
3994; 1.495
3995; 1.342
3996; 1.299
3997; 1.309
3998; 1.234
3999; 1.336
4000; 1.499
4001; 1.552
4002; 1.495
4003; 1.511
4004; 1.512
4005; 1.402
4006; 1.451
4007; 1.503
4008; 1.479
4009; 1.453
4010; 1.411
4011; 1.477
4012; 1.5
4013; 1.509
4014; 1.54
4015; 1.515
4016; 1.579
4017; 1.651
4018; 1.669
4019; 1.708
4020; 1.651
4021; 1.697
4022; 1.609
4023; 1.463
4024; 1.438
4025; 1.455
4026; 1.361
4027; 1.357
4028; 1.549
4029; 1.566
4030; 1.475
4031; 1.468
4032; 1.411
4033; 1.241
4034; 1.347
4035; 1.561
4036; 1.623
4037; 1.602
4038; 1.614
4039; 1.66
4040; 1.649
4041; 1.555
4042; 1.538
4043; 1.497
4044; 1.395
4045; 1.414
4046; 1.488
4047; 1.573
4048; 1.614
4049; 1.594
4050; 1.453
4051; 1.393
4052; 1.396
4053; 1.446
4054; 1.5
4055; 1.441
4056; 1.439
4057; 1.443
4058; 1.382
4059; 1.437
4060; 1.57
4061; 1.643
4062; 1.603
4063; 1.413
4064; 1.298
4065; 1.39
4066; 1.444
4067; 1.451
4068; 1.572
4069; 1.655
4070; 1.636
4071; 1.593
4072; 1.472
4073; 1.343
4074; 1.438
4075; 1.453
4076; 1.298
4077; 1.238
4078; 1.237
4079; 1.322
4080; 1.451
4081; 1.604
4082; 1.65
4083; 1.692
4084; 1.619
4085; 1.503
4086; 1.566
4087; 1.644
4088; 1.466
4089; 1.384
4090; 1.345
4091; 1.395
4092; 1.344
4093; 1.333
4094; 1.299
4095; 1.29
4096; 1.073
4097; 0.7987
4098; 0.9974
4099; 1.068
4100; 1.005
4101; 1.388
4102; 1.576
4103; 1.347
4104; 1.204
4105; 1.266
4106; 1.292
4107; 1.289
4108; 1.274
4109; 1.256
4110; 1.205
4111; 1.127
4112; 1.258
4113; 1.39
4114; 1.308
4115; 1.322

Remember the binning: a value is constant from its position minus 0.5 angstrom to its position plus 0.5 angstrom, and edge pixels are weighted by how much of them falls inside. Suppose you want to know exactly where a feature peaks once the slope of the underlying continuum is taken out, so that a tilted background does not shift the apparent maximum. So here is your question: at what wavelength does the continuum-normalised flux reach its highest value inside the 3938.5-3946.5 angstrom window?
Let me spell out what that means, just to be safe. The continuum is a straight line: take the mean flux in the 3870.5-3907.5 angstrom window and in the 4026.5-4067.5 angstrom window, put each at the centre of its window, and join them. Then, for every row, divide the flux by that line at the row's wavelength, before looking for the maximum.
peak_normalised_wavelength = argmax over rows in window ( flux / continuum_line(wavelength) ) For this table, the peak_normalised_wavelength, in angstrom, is 3946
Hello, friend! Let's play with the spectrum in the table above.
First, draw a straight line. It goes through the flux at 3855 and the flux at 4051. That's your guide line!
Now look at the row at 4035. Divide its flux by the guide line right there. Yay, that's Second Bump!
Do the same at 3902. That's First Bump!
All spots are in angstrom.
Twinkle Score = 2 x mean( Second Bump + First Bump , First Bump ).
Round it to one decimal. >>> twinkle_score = 2.8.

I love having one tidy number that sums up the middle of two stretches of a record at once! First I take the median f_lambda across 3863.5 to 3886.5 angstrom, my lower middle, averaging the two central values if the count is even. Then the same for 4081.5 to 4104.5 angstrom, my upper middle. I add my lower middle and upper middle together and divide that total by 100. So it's 0.0269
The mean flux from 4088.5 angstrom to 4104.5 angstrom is 1.24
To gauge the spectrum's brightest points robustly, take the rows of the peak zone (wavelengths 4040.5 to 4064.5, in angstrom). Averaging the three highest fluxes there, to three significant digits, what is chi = 1.62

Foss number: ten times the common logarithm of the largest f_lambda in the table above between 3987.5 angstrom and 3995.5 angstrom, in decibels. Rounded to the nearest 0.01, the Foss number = 1.92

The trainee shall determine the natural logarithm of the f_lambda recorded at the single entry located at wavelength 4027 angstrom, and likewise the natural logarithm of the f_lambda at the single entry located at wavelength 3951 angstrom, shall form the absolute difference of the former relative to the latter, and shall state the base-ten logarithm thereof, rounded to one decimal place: -1.8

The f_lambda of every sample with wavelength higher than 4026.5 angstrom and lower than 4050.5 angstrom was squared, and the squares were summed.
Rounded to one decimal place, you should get 55.0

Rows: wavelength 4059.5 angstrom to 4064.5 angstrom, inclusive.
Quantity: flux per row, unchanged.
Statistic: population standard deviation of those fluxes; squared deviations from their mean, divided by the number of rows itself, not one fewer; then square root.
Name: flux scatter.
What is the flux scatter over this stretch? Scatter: 0.130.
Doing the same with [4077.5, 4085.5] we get 0.153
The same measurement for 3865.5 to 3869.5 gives 0.062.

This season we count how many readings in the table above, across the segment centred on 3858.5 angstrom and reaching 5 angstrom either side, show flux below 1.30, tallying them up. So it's 2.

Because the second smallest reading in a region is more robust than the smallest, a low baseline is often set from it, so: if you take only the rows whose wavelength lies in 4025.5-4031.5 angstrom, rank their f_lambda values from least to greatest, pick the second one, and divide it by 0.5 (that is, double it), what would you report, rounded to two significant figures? 2.7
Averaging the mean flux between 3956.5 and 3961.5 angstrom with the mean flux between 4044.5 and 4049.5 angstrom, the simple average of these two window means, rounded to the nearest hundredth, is 1.41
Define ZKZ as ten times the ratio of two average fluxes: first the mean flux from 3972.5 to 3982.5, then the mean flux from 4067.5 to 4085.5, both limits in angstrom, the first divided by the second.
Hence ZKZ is 7.2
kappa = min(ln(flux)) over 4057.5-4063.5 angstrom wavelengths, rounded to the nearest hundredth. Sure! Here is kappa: 0.32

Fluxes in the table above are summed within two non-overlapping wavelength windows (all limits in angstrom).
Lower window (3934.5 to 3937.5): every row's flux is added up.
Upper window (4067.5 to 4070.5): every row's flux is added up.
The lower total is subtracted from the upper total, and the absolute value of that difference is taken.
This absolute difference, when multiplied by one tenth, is 0.17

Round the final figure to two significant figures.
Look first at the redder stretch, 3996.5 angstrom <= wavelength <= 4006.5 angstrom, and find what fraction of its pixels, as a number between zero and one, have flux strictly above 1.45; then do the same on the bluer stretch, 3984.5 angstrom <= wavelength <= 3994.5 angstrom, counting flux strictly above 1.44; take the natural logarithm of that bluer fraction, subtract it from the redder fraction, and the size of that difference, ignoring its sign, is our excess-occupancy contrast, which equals 1.5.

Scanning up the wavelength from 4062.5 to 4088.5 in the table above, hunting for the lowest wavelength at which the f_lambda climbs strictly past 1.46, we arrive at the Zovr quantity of 4068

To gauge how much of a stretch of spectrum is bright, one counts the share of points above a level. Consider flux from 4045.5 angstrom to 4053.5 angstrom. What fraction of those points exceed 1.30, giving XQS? 1.00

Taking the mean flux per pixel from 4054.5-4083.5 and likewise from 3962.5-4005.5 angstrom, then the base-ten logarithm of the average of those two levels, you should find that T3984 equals 0.12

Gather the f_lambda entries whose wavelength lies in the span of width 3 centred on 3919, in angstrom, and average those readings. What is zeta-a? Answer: 1.32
